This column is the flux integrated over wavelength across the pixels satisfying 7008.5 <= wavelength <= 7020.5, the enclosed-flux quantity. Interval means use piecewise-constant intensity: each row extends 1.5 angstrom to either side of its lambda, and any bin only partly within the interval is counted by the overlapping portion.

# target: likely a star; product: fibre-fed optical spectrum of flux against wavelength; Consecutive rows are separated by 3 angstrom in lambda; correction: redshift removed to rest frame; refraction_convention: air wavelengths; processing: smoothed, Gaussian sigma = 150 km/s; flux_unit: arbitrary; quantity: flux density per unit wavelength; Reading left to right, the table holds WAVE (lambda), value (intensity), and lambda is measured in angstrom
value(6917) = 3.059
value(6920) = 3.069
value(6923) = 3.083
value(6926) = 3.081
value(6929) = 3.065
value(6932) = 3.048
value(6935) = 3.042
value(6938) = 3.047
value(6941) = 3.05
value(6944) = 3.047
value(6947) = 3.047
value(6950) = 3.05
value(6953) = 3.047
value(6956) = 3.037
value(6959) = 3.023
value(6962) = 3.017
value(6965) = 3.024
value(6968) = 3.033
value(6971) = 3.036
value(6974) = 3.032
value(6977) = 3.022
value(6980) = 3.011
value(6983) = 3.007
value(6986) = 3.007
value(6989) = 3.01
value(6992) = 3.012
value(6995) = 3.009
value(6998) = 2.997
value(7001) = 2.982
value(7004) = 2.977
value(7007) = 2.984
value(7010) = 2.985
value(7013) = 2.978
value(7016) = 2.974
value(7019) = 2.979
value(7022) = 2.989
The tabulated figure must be 35.75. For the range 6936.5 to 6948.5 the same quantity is 36.57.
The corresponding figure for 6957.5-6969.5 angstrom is 36.29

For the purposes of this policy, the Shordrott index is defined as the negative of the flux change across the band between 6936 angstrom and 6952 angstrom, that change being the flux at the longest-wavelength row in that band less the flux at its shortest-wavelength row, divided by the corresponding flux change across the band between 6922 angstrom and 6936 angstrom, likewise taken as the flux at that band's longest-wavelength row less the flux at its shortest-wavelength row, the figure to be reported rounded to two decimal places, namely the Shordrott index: 0.07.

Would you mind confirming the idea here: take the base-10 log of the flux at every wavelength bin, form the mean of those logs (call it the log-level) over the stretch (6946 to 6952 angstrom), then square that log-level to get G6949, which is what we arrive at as 0.234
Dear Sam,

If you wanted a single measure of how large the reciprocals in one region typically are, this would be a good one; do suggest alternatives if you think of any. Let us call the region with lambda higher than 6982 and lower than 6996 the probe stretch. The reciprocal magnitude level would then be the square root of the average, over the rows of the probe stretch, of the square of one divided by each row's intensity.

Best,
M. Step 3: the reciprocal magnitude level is 0.332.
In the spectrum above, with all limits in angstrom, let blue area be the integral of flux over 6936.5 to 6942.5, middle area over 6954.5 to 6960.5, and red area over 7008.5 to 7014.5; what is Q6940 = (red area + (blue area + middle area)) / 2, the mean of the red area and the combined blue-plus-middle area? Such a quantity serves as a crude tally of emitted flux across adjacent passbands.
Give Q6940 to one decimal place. 27.2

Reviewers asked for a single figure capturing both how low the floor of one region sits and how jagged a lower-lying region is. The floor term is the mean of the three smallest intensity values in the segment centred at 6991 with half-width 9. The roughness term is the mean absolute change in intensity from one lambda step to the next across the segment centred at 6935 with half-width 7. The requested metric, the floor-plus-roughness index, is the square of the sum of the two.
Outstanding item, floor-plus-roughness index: 9.07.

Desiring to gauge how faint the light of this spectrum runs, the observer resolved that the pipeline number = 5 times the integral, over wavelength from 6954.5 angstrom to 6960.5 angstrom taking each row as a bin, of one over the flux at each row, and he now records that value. 9.9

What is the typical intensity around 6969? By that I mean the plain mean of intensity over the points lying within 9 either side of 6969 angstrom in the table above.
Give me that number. 3.03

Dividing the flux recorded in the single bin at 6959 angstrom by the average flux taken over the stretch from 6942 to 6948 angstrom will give 0.992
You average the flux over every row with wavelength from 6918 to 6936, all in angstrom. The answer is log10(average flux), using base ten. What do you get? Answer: 0.486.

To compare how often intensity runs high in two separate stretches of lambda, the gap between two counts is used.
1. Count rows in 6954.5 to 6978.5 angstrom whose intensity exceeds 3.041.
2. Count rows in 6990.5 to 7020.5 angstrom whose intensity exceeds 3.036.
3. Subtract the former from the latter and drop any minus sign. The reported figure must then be 0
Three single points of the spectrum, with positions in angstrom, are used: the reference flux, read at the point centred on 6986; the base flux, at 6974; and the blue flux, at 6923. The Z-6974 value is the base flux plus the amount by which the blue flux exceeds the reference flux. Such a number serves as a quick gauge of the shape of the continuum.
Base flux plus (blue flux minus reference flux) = 3.11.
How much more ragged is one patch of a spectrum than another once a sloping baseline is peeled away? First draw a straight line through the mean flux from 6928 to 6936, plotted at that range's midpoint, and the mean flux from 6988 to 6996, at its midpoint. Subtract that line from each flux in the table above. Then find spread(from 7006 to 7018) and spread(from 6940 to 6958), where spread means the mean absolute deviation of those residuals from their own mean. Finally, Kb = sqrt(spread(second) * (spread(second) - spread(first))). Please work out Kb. 0.0013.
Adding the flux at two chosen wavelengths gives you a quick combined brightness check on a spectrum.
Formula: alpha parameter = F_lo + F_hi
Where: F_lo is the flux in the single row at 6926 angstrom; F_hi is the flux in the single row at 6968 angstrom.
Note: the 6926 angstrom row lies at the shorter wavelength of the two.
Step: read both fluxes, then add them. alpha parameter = 6.11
